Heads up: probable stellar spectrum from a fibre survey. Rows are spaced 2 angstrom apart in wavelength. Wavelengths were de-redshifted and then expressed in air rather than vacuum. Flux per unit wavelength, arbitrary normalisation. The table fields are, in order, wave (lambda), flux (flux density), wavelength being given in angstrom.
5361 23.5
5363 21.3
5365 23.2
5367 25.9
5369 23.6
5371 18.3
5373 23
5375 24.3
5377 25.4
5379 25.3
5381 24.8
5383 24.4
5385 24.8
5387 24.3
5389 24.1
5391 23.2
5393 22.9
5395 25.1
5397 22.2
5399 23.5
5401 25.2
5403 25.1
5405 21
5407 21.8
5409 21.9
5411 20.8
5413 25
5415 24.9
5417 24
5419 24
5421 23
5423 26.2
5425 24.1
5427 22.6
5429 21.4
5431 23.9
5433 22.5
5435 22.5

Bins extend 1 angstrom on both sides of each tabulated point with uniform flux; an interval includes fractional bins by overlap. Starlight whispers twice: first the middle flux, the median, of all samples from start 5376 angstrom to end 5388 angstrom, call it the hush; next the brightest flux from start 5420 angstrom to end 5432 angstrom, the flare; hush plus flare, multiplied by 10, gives 510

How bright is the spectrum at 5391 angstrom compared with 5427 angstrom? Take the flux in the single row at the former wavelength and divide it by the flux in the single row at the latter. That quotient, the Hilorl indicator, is 1.03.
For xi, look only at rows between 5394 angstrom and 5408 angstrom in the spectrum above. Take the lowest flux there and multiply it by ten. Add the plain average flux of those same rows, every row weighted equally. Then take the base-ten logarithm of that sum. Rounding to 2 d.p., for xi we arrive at 2.37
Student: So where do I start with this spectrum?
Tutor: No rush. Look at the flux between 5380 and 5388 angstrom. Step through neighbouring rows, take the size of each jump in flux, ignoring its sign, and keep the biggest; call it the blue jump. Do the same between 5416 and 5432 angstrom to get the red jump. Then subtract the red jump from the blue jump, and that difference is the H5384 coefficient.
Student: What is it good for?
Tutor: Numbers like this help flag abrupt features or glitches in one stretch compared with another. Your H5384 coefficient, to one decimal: -2.7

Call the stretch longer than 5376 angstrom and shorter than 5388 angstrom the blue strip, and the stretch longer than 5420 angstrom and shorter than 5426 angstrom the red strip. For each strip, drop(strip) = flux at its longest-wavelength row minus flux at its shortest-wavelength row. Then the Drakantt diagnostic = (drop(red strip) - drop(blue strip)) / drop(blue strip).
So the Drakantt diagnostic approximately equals -2.0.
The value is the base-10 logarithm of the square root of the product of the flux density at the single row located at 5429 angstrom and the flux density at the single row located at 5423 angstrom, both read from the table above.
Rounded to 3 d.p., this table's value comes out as 1.374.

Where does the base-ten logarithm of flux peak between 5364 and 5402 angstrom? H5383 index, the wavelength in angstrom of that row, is 5367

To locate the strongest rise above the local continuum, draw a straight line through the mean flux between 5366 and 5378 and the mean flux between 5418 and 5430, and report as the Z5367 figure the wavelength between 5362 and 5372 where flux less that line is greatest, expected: 5367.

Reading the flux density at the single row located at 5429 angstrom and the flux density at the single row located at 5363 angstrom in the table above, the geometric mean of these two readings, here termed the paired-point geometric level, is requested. 21.3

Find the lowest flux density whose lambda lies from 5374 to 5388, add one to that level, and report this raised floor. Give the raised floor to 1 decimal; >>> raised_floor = 25.3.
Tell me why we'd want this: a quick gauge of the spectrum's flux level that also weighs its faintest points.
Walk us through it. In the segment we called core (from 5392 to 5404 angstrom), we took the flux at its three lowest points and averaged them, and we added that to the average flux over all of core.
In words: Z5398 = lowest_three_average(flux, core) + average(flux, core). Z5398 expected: 46.9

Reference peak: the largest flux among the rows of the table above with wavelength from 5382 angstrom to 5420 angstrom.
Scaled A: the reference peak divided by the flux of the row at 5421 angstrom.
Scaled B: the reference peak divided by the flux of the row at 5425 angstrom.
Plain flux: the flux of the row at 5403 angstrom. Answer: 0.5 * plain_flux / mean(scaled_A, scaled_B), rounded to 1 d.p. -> 11.7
